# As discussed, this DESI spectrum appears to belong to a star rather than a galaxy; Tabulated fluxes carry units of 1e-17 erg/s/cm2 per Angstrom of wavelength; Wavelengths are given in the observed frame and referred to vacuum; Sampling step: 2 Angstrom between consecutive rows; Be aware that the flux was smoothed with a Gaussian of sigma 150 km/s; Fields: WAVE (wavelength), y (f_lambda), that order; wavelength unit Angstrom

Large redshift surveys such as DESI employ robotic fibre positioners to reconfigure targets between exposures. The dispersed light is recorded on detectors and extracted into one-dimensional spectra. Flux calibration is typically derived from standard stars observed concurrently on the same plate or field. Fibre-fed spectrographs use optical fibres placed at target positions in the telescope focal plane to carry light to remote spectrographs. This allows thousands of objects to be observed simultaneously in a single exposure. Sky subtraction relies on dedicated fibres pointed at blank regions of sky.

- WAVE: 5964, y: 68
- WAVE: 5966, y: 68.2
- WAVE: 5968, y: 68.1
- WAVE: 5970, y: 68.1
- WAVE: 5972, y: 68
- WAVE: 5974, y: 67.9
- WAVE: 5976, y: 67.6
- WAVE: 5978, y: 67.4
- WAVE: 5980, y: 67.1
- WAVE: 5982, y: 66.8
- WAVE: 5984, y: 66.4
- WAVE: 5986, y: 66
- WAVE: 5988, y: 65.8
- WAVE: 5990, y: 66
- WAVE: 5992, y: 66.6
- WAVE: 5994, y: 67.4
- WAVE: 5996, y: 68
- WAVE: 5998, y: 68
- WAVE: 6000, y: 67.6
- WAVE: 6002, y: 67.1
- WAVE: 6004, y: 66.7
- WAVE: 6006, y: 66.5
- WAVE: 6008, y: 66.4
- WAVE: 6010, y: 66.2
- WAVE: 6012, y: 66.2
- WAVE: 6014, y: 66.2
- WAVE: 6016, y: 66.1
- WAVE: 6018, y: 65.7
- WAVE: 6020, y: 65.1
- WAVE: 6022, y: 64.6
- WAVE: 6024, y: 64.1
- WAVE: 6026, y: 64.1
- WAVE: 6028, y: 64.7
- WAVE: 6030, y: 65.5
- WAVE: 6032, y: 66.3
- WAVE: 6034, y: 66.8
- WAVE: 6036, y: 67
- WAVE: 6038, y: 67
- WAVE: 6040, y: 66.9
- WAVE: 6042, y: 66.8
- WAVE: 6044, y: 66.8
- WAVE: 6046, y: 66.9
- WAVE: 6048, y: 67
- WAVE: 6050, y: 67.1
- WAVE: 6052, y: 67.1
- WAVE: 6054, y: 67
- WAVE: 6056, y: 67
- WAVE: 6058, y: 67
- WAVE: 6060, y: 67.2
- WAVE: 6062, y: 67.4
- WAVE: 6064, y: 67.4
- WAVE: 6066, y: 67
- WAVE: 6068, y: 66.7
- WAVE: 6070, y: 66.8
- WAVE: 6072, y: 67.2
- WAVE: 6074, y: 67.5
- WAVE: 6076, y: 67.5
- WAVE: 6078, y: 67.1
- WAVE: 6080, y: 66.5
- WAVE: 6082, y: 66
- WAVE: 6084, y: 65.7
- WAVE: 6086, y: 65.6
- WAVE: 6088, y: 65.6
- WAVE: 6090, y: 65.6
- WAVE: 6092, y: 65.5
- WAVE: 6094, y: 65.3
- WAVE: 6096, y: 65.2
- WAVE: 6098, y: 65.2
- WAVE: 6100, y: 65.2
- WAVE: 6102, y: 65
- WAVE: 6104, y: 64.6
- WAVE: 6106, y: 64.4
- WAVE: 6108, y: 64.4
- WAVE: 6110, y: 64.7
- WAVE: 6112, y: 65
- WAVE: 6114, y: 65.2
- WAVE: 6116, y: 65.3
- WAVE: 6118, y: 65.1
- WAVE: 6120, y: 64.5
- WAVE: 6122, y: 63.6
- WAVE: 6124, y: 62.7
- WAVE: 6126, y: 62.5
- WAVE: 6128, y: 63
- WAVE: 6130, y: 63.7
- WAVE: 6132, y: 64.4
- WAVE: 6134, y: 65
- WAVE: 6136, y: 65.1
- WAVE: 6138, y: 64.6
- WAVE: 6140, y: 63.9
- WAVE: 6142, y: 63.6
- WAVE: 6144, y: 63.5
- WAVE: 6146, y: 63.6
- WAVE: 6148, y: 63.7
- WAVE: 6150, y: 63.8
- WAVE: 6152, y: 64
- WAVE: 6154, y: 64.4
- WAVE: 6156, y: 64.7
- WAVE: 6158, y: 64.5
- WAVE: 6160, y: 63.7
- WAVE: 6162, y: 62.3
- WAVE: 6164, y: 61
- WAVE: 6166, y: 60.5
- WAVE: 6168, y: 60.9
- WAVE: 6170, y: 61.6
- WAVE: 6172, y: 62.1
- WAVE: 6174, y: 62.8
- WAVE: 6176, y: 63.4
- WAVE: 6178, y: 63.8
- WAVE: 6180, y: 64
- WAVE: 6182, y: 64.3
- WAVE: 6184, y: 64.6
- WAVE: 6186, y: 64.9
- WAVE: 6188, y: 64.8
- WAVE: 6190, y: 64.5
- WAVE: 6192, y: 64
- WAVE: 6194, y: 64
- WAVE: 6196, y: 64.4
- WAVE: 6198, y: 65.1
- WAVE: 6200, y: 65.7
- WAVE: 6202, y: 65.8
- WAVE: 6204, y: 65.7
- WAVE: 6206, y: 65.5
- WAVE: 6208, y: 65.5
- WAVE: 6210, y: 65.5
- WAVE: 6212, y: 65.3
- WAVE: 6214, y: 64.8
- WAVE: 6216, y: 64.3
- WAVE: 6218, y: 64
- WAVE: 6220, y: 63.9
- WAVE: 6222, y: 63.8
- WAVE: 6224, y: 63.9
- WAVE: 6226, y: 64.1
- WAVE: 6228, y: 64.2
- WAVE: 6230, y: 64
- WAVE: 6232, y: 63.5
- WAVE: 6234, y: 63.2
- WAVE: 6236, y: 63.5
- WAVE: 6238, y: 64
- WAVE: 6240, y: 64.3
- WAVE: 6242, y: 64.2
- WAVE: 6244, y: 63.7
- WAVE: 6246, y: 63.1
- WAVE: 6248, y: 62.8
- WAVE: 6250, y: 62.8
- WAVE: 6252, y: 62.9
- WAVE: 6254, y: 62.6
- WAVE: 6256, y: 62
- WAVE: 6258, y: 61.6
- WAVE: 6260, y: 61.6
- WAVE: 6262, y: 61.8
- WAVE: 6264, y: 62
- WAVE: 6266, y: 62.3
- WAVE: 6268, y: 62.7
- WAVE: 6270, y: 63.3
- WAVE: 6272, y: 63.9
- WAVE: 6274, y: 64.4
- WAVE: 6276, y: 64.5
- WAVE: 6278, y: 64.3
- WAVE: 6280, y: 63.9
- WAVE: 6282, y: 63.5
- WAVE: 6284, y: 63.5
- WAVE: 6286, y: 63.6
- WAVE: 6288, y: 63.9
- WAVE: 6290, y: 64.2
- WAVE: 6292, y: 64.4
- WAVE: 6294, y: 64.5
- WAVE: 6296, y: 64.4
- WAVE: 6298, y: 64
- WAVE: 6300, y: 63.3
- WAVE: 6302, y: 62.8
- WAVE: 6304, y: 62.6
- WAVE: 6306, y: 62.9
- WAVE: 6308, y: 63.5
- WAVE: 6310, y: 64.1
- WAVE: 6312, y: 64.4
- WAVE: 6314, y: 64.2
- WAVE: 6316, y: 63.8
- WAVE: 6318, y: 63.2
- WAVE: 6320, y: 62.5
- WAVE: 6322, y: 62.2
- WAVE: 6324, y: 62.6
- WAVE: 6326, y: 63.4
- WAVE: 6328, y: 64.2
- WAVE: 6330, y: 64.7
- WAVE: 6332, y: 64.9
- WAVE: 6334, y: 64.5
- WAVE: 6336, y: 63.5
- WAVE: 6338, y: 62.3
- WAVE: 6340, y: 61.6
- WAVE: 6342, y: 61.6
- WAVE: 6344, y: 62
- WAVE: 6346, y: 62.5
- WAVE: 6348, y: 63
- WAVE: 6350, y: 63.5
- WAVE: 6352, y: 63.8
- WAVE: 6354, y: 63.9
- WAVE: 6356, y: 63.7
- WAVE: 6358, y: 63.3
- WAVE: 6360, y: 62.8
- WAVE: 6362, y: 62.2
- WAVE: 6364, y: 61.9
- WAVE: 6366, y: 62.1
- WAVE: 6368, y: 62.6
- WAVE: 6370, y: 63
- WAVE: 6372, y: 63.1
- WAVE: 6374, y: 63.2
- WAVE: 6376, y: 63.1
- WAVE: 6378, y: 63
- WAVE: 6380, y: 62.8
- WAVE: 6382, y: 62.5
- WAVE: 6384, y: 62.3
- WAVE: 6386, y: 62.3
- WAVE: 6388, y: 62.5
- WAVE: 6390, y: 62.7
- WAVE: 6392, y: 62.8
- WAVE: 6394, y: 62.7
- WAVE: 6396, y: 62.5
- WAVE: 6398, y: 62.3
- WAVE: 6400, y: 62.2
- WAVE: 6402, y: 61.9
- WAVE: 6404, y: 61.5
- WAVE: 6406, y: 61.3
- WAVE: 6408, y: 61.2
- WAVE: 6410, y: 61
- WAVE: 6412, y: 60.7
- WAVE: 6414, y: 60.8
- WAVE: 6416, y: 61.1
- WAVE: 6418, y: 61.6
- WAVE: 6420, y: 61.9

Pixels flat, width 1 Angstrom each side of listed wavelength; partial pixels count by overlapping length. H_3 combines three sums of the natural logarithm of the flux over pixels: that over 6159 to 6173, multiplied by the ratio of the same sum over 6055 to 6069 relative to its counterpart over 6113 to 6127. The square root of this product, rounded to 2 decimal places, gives 5.40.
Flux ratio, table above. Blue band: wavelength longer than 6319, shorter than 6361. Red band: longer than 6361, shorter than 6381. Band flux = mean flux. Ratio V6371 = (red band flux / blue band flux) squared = 0.985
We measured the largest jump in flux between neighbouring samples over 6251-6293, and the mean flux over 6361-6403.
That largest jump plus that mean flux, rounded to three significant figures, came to 63.2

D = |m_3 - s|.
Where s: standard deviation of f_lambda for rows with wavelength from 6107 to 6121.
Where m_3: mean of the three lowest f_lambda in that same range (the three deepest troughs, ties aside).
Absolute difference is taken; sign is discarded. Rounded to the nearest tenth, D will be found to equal 64.2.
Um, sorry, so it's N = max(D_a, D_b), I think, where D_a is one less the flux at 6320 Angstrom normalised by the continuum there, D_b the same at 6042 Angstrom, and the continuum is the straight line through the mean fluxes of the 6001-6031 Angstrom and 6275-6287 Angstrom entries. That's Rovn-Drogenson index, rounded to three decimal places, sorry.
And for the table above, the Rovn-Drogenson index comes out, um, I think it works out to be 0.018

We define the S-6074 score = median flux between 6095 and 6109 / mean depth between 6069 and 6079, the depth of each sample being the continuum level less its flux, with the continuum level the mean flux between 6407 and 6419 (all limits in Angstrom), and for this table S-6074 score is -10.6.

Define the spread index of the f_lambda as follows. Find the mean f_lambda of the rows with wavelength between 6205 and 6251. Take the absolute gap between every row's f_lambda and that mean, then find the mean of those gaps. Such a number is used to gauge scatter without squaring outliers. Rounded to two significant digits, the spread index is 0.60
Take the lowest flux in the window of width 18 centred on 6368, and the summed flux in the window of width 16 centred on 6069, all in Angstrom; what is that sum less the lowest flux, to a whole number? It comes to 476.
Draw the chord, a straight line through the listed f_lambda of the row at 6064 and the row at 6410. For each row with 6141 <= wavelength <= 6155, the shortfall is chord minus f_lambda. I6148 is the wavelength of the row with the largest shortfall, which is 6144 Angstrom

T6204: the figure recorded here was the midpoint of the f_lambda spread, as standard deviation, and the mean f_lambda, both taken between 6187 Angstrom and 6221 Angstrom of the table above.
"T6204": 32.8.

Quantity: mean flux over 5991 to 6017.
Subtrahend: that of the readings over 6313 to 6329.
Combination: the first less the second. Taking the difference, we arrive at 3.6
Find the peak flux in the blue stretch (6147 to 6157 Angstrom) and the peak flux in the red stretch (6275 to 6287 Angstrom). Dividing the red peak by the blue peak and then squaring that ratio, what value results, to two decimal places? 0.99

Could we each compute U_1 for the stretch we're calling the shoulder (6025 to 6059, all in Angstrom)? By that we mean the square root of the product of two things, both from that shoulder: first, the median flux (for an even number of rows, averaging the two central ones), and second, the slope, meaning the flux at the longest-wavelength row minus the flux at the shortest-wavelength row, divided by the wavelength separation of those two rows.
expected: 2.5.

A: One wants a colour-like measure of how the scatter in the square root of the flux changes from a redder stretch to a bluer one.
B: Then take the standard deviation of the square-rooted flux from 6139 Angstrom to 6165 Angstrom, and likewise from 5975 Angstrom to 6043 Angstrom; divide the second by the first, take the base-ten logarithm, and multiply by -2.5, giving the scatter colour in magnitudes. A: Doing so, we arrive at 0.0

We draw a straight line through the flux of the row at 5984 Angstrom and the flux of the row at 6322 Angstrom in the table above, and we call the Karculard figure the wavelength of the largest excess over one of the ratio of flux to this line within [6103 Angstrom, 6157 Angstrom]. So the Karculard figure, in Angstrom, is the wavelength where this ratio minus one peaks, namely 6136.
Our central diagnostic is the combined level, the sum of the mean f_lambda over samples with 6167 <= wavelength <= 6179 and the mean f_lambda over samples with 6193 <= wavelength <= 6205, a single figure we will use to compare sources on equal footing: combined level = 128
